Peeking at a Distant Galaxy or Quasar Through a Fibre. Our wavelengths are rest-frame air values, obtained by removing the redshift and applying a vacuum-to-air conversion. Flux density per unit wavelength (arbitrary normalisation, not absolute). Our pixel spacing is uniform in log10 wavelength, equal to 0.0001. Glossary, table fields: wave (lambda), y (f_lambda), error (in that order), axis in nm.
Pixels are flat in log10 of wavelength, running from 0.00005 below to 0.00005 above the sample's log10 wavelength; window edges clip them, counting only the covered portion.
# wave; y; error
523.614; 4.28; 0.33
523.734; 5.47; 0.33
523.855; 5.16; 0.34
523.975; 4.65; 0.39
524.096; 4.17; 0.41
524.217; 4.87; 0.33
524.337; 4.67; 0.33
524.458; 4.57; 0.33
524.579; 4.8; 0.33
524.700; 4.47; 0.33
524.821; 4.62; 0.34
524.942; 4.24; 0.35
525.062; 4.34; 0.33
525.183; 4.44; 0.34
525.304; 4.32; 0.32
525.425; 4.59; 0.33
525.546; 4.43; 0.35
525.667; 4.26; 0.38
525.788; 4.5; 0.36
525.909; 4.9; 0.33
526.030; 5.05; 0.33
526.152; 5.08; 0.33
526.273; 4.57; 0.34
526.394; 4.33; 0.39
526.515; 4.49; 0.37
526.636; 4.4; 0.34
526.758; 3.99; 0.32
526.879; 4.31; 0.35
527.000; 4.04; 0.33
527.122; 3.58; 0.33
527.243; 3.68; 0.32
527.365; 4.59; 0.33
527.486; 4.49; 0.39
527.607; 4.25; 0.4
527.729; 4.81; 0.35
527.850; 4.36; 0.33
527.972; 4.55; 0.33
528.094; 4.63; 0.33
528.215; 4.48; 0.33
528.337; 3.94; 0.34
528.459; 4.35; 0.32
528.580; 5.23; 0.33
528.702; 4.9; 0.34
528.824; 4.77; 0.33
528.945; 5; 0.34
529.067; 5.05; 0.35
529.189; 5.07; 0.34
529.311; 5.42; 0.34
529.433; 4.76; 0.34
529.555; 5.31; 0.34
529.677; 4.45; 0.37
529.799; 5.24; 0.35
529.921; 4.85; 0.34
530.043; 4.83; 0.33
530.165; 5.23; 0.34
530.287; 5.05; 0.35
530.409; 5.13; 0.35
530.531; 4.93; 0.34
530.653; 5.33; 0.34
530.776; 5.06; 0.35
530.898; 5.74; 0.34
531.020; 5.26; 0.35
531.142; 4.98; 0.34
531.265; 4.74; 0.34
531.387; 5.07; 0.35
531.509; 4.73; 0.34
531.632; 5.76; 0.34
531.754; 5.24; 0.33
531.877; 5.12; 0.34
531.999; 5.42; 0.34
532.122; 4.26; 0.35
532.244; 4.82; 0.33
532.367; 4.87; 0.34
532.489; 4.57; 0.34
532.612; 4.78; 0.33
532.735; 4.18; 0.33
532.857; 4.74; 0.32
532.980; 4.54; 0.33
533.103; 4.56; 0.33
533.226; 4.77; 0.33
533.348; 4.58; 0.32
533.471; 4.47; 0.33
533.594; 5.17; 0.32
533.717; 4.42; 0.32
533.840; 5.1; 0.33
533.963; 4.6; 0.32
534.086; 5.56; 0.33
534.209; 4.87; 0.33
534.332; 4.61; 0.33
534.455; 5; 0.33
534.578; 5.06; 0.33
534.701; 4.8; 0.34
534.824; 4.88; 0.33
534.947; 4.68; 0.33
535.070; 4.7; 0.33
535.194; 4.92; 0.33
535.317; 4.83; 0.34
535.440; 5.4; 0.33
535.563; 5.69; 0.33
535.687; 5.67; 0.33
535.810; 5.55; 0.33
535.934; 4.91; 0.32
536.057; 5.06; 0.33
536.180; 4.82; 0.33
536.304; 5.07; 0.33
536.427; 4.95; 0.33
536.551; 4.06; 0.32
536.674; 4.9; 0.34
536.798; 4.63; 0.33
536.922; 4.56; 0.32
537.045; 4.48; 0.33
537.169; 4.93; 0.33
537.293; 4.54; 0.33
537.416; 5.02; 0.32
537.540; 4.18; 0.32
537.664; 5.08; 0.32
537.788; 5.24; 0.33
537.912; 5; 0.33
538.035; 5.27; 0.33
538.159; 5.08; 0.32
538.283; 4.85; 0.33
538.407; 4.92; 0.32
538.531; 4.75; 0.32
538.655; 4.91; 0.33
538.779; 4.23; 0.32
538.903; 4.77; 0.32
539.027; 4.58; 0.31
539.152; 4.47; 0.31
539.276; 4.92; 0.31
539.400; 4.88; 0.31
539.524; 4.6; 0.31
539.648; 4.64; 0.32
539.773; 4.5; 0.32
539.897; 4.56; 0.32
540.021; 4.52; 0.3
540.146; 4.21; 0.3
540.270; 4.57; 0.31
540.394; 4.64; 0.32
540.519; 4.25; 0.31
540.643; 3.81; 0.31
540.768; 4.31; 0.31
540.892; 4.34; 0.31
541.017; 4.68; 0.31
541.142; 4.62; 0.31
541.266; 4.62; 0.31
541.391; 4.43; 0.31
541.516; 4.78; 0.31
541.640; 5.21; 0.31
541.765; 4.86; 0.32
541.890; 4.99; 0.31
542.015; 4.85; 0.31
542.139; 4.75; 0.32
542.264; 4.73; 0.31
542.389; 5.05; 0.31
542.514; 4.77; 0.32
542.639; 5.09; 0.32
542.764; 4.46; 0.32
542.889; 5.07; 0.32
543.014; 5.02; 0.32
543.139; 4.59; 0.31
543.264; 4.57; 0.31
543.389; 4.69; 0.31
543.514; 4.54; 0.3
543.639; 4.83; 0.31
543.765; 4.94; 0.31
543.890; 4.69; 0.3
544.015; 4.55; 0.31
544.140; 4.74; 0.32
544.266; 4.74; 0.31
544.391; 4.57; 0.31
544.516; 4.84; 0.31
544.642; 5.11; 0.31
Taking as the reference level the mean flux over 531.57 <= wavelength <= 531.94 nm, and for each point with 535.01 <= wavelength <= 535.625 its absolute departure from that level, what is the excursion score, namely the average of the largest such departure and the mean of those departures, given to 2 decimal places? 0.54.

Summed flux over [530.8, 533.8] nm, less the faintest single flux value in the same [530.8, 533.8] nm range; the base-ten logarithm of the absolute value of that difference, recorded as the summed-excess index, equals 2.05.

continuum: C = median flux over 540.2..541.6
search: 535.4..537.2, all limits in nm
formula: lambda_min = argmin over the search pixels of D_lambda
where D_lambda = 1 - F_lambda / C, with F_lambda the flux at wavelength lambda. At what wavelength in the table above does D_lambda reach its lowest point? 535.563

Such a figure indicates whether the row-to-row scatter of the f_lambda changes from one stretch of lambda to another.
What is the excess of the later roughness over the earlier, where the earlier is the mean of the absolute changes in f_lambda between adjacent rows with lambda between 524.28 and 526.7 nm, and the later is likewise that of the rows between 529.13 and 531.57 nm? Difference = 0.19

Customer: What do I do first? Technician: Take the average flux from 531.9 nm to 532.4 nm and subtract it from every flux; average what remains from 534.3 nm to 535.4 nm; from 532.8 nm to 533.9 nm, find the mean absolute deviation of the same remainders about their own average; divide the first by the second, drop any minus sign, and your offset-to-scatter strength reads 0.1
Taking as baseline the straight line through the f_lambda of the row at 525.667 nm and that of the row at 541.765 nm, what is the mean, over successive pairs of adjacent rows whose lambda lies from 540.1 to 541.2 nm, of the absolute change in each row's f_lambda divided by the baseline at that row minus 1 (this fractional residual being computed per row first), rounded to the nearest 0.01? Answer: 0.06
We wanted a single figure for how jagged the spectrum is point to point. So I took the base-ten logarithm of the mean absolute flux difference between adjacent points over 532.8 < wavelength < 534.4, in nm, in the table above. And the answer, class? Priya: -0.36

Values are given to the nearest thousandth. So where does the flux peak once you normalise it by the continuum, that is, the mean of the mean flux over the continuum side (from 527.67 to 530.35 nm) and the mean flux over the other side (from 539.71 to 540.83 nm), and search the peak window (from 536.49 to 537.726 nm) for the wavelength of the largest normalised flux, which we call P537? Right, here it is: 537.664 nm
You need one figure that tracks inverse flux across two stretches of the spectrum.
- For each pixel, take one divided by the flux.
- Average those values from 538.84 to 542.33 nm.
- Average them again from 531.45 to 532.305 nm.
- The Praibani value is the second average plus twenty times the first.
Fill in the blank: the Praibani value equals 4.55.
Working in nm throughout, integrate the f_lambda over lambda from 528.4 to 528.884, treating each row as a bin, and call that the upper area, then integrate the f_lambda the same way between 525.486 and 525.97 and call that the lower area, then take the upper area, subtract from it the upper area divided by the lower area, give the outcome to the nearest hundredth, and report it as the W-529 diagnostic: 1.27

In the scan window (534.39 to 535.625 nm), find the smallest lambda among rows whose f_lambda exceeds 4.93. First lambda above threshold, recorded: 534.455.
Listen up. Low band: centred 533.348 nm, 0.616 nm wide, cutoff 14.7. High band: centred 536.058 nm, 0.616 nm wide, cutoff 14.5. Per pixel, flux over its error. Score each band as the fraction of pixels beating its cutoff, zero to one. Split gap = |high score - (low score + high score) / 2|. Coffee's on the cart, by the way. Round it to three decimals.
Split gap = 0.400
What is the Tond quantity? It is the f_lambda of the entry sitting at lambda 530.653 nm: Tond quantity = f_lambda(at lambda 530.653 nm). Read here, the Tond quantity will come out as 5.33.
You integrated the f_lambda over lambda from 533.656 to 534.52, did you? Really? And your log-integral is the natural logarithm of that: 1.44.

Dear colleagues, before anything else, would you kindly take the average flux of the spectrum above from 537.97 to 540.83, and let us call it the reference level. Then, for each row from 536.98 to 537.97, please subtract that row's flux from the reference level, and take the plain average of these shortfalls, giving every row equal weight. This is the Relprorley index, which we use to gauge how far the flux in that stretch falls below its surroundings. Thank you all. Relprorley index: -0.19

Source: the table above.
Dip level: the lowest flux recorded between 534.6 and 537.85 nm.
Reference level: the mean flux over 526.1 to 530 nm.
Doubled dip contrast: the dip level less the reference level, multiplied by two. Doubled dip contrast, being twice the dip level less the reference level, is -1.07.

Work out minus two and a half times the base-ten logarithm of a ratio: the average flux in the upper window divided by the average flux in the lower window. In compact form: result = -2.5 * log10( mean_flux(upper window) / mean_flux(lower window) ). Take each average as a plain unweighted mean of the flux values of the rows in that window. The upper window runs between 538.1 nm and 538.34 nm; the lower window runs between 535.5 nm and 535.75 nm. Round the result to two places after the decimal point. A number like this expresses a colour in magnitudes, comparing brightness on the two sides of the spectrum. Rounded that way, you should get 0.15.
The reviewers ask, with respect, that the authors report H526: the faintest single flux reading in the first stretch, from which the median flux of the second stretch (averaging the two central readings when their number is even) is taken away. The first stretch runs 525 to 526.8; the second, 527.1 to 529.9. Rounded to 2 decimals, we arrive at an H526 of -0.64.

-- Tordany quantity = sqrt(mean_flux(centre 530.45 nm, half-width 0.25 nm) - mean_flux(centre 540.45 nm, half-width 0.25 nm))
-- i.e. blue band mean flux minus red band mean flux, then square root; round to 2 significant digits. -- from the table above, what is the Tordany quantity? 0.89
